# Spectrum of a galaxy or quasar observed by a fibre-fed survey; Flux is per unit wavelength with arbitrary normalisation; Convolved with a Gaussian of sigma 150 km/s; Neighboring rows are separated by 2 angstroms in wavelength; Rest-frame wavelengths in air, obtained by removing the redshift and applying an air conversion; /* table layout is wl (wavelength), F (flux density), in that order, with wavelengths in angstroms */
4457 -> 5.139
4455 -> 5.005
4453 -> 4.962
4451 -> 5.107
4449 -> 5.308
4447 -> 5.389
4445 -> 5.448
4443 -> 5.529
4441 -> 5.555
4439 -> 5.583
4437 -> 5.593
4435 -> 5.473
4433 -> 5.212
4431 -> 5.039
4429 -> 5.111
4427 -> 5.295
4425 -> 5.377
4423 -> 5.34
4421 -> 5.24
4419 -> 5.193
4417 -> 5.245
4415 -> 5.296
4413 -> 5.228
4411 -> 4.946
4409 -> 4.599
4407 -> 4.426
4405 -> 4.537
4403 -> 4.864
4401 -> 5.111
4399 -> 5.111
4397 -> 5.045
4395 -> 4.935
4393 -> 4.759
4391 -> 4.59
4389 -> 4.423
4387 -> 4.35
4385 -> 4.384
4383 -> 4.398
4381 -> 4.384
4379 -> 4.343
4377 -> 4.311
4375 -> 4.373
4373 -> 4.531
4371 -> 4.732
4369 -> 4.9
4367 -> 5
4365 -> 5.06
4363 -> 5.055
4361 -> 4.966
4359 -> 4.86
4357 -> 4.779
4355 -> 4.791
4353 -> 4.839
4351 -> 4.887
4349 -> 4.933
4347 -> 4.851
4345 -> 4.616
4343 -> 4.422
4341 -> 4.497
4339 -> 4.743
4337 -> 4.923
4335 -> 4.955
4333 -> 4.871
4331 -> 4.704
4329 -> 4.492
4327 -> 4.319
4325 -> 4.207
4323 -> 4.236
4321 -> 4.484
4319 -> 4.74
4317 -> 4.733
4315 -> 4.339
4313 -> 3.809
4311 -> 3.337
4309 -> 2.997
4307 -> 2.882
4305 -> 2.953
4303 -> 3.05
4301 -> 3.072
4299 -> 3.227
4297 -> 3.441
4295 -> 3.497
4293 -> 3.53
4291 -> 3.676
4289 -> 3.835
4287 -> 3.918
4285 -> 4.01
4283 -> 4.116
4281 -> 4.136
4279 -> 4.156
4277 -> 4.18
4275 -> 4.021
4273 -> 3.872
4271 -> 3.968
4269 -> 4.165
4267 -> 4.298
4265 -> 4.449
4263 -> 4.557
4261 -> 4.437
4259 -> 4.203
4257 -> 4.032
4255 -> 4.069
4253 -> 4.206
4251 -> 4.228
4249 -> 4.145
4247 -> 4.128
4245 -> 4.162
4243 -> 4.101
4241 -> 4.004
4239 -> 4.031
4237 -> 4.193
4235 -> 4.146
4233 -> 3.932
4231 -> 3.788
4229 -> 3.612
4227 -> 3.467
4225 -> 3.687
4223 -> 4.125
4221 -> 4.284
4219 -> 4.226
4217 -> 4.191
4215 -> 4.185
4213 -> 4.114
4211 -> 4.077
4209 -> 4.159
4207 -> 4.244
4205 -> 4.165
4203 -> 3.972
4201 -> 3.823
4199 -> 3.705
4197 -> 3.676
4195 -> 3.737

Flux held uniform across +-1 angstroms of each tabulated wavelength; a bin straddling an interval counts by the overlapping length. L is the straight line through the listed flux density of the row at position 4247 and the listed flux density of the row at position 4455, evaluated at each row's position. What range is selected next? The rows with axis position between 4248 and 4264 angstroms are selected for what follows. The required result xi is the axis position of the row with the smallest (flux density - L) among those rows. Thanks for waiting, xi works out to 4257 angstroms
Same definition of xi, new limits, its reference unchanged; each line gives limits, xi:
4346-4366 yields 4357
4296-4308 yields 4307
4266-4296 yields 4295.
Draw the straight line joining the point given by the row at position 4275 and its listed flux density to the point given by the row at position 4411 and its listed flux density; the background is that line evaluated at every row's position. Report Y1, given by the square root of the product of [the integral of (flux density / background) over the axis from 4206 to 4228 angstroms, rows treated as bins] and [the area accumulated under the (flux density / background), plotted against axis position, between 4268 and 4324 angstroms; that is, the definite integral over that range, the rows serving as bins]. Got 36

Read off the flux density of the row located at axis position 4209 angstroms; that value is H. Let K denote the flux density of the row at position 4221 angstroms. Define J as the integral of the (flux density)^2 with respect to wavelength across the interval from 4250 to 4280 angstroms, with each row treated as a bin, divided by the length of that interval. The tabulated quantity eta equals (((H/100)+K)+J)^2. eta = 480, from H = 4.159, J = 17.6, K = 4.284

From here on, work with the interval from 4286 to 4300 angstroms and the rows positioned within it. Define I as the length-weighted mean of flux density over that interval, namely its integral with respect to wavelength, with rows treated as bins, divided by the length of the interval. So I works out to 3.6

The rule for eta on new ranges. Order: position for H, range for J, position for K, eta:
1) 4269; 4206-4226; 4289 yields 439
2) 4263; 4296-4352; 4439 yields 553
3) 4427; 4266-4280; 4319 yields 465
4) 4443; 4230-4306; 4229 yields 376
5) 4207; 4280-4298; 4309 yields 307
